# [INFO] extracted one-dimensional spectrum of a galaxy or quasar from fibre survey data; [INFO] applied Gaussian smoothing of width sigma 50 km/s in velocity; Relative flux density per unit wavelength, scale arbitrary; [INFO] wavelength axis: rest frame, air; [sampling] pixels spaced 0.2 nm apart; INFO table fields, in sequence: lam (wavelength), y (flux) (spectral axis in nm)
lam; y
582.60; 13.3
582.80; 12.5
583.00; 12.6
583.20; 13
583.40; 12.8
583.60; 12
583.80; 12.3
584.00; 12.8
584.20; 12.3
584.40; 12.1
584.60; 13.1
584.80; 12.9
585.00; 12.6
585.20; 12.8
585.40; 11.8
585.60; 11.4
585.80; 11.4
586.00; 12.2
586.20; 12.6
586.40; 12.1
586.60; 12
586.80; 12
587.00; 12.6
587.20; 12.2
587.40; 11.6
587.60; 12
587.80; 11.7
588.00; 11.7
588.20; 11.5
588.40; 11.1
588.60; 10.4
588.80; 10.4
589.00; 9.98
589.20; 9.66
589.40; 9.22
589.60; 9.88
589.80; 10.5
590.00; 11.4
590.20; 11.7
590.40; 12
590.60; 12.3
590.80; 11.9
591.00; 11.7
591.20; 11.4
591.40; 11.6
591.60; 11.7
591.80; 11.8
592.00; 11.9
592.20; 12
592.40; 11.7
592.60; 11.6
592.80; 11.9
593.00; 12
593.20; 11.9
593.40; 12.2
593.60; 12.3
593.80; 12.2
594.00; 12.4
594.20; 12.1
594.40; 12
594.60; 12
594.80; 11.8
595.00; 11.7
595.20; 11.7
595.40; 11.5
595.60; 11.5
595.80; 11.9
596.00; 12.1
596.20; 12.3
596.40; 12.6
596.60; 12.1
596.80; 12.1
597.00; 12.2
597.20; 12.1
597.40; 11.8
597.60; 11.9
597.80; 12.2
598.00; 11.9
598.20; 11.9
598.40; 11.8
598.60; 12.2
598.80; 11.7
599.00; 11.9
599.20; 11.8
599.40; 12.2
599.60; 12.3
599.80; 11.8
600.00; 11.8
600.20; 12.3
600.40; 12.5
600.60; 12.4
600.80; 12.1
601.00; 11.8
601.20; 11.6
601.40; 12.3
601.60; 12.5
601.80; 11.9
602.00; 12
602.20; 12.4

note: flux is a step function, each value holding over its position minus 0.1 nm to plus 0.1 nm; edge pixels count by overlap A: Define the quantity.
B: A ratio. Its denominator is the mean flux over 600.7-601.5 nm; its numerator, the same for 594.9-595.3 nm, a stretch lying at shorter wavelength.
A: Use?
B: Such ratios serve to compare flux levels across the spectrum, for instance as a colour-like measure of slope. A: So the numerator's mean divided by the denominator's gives 0.98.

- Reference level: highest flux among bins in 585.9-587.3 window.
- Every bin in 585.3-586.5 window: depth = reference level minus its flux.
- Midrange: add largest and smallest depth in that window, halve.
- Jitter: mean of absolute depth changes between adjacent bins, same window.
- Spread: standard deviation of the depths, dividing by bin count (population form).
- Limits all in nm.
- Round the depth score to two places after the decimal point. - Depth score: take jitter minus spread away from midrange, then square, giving 0.38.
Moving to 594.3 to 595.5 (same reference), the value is 0.86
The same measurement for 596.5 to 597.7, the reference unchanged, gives 0.38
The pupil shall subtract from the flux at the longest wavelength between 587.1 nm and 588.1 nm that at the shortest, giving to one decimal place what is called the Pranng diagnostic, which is -0.5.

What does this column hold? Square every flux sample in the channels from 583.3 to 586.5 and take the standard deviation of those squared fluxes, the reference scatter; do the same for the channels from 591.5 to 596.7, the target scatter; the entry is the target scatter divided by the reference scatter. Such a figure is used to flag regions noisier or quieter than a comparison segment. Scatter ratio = 0.53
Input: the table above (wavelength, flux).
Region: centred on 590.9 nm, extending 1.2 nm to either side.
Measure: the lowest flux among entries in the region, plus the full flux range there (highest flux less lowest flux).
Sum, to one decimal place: 12.3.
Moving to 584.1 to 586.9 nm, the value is 13.1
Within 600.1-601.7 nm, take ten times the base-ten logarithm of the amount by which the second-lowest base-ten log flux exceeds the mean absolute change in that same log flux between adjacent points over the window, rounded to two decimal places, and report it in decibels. 0.26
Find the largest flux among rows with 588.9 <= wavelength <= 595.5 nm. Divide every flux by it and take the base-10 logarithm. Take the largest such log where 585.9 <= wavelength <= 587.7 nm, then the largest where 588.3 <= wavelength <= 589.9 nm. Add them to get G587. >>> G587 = -0.041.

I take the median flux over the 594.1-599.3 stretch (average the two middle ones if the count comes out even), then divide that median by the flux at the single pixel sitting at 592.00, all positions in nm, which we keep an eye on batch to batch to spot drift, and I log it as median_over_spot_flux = 1.00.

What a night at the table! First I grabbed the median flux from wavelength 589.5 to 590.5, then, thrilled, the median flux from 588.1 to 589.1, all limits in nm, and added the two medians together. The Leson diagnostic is 21.8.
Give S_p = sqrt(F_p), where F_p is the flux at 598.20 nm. 3.45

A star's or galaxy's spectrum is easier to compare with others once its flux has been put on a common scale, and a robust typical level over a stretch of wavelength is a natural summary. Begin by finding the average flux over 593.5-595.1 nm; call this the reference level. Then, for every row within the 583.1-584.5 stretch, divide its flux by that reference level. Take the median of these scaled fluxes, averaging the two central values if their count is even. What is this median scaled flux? 1.02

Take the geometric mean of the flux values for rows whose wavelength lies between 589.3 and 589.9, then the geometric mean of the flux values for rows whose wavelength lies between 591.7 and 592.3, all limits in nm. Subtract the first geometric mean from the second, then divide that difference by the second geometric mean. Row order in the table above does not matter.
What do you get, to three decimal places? 0.172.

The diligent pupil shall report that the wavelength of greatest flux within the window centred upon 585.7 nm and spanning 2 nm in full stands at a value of 584.80 nm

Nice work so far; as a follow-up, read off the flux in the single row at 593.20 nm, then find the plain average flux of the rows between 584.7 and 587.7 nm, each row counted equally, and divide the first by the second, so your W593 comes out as 0.98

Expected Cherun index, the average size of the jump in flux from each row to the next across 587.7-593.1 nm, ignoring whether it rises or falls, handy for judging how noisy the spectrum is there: 0.30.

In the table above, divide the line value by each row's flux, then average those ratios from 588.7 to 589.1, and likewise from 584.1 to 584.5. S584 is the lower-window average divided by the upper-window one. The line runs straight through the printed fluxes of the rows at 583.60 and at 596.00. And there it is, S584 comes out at 0.83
